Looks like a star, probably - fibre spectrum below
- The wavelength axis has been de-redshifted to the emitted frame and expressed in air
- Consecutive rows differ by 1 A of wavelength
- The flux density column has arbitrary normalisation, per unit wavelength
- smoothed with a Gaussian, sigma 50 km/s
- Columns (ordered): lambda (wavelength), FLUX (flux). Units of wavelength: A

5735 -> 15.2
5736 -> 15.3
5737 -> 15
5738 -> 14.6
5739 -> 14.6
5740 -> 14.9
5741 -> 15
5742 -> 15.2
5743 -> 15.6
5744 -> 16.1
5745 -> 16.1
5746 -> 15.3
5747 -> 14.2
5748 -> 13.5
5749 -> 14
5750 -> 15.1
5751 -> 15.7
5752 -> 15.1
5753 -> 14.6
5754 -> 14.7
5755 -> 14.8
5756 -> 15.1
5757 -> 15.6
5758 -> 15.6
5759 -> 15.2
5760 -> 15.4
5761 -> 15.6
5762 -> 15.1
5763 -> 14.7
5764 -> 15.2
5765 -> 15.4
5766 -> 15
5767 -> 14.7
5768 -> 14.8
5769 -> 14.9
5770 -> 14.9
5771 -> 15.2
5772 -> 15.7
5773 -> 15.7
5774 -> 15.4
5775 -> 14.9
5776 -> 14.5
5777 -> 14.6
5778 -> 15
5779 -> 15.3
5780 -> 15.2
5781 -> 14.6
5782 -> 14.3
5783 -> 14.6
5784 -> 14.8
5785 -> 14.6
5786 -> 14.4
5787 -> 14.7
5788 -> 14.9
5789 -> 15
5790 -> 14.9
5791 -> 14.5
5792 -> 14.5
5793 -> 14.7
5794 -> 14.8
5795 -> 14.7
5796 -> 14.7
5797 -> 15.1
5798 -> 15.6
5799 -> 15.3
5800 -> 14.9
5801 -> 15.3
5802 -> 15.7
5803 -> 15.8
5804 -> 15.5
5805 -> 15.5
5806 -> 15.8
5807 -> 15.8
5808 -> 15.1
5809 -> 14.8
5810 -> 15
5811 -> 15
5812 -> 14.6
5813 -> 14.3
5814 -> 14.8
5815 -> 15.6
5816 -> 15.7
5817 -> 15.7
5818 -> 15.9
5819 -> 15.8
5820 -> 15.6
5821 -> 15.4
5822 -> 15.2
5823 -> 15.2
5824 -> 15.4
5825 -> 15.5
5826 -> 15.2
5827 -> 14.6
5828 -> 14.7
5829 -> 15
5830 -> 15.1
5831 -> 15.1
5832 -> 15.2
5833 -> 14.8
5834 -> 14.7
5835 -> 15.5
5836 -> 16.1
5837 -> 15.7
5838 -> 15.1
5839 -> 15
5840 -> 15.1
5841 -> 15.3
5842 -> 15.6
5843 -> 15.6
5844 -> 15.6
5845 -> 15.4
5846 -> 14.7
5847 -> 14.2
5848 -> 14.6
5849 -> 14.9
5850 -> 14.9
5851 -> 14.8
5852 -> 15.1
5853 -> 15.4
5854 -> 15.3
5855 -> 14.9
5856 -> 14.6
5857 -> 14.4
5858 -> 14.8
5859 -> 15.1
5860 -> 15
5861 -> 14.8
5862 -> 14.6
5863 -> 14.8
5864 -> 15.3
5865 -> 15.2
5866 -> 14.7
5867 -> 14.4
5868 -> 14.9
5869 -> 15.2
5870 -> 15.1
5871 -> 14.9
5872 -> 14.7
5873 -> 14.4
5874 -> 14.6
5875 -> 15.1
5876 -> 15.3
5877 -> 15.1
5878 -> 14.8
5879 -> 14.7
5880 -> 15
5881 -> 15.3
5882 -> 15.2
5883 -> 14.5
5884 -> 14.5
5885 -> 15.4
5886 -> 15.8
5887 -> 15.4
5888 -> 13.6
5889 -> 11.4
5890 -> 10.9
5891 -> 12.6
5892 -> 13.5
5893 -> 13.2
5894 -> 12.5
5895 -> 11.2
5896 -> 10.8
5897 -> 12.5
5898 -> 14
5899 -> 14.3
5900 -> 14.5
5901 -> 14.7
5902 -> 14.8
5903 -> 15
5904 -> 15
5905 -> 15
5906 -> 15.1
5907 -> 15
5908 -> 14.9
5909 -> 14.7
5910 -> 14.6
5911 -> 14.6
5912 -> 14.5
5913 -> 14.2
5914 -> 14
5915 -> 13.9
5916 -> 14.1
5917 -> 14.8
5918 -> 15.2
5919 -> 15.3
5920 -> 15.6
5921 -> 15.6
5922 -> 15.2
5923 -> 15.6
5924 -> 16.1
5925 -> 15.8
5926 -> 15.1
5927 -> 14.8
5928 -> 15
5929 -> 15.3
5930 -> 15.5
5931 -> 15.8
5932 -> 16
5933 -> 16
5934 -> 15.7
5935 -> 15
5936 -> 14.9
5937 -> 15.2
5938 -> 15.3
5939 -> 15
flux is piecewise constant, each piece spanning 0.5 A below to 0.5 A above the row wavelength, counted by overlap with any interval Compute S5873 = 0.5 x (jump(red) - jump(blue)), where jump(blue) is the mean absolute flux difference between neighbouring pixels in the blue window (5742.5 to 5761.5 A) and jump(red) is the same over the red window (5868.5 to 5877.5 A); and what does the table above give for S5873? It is -0.11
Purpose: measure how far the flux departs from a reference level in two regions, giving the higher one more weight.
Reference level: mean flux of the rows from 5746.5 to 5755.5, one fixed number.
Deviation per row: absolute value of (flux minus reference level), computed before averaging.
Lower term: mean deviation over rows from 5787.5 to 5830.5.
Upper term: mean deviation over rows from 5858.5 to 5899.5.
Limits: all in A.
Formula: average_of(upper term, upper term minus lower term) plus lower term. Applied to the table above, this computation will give 1.2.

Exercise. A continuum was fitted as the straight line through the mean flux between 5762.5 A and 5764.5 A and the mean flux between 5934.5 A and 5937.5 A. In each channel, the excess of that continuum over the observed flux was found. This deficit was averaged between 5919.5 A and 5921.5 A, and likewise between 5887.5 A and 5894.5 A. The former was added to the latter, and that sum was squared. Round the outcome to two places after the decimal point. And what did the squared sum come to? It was 3.64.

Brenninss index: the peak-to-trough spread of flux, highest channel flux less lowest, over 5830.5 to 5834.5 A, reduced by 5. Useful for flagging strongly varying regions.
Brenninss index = -4.50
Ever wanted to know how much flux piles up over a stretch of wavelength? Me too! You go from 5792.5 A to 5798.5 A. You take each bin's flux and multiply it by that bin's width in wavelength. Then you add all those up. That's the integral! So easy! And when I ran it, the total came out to 89.6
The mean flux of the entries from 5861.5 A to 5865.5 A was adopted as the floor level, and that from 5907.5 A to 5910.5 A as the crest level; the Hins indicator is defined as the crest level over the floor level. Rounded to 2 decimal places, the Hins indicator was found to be 0.98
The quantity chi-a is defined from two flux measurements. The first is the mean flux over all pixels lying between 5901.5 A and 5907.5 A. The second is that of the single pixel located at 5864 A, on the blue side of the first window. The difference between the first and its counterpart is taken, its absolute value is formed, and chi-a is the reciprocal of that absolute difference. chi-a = 3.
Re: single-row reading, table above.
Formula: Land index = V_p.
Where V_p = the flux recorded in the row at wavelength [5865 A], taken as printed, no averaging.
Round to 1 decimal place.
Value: 15.2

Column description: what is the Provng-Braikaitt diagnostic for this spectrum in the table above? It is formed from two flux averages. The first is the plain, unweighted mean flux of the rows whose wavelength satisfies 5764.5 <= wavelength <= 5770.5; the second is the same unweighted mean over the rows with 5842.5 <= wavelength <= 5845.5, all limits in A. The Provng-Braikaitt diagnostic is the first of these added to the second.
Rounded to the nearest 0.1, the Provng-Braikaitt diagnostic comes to 30.5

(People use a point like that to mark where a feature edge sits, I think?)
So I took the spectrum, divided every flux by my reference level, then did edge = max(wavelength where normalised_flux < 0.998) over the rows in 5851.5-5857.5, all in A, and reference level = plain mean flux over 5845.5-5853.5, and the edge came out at 5857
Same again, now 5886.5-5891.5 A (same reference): 5891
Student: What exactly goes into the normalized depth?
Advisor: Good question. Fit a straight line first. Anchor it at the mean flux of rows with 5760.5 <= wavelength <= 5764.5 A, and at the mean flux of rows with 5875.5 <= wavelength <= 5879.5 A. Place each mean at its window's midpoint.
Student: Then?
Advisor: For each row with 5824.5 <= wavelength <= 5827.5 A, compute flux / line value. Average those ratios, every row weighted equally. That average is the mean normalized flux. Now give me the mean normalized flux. 1.00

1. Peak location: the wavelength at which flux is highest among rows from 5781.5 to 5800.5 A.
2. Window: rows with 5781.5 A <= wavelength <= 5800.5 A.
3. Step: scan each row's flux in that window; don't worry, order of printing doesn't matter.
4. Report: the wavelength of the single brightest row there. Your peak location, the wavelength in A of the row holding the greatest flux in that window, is 5798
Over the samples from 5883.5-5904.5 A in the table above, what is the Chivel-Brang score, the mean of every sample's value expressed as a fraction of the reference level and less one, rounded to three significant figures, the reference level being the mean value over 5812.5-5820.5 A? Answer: -0.118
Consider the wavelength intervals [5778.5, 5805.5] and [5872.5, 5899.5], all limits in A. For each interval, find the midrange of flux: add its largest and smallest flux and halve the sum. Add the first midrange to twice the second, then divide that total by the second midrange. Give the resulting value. 3.13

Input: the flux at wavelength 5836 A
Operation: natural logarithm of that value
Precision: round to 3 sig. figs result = 2.78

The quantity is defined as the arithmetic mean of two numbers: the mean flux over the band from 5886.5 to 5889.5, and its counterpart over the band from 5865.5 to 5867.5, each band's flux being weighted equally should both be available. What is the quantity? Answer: 14.01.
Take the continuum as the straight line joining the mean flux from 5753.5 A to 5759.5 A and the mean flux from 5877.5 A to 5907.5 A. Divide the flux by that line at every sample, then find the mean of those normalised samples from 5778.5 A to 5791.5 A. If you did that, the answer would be 0.989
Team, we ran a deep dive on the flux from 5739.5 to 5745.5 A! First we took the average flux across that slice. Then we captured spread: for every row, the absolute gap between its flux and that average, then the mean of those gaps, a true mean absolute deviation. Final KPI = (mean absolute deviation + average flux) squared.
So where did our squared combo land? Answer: 254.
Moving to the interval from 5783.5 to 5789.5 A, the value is 222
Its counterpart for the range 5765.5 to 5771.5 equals 226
